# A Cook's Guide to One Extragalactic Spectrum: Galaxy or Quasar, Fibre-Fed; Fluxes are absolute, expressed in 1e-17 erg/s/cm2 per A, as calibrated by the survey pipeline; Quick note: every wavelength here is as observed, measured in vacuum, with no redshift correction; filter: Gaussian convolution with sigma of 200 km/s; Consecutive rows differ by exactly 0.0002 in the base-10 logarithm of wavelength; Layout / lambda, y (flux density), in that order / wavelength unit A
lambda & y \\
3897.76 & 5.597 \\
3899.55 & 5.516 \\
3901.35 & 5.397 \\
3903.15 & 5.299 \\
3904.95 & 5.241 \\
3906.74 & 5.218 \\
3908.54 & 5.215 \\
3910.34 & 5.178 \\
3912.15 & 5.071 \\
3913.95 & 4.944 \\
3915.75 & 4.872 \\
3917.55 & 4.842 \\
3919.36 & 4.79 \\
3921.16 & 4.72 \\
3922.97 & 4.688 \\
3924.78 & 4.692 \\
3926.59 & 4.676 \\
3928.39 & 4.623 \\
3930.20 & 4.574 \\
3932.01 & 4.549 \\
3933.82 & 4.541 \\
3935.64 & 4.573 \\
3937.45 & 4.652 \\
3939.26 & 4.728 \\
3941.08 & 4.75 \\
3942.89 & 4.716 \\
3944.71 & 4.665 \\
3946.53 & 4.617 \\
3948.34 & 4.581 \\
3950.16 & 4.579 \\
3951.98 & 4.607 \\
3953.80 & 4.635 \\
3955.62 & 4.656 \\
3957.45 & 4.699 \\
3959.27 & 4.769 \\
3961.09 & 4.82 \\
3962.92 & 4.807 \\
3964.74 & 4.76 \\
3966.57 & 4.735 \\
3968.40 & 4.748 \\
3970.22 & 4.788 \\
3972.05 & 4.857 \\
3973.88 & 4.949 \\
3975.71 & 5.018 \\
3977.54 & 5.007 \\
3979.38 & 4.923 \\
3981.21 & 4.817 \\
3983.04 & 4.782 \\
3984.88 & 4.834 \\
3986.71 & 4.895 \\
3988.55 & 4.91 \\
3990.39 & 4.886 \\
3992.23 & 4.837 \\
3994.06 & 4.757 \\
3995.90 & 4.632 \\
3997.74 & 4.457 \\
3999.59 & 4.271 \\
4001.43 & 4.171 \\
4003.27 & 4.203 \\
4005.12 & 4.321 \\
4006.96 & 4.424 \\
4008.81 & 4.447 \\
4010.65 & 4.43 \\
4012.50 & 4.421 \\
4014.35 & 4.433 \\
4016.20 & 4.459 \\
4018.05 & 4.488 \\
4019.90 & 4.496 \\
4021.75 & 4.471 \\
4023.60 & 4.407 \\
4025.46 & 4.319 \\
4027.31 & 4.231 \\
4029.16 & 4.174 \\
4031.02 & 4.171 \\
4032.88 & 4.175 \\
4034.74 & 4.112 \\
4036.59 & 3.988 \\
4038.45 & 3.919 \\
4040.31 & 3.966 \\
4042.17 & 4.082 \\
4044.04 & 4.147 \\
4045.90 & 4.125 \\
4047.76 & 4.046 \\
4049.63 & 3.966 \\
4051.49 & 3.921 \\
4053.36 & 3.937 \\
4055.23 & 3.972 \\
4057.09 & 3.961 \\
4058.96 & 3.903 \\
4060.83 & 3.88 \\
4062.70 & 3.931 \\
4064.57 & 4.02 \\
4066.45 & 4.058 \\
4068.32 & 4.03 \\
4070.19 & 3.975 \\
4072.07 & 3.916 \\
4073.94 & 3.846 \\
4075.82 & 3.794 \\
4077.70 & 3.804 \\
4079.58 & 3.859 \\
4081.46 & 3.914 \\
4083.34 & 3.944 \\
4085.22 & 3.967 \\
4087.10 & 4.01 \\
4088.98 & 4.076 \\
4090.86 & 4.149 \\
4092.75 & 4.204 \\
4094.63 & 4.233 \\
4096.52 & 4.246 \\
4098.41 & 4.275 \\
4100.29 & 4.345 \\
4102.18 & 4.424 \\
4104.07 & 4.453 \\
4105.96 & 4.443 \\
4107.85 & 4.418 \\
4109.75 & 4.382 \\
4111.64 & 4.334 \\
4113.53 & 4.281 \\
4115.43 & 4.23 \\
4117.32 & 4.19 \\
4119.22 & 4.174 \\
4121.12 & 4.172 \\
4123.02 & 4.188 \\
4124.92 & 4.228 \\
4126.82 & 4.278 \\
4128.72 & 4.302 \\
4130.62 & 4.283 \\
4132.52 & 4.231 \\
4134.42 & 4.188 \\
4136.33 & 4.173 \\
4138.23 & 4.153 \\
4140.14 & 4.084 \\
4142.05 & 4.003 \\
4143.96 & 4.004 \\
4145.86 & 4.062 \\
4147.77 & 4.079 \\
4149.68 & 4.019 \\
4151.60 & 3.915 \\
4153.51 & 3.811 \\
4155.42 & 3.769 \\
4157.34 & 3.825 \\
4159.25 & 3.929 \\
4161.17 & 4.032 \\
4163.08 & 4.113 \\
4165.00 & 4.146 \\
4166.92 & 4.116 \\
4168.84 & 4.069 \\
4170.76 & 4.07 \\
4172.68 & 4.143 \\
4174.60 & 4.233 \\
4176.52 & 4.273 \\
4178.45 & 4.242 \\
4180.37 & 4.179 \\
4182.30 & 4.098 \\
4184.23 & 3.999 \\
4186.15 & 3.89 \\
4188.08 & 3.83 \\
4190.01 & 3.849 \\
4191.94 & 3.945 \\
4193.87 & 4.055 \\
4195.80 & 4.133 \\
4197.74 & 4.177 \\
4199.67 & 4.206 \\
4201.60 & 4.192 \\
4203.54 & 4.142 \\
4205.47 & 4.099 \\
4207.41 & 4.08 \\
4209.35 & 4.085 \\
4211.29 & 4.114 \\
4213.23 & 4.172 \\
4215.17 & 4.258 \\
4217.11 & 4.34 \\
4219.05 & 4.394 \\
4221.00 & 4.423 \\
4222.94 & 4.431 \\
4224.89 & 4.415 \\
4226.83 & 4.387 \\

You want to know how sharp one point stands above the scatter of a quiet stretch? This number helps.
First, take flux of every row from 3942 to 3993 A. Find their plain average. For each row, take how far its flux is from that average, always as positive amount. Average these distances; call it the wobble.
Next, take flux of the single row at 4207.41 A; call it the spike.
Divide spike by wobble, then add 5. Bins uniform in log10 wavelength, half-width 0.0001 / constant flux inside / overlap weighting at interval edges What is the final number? 46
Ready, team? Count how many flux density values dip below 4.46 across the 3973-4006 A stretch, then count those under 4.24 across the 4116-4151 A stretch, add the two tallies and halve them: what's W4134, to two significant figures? 10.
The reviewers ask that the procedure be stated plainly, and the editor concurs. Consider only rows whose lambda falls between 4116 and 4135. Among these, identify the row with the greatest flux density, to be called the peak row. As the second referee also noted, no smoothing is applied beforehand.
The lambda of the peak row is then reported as 4128.72 A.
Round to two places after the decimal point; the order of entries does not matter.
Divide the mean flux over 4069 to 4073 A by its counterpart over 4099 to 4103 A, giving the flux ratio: 0.90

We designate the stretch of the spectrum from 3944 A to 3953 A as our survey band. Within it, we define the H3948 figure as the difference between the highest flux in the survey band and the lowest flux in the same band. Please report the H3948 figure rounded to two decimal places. 0.09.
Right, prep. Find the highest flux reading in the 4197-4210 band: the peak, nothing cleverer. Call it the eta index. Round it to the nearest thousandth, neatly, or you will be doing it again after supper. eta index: 4.206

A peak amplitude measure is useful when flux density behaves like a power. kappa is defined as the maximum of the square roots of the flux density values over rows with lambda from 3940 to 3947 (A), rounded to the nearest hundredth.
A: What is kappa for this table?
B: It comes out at 2.18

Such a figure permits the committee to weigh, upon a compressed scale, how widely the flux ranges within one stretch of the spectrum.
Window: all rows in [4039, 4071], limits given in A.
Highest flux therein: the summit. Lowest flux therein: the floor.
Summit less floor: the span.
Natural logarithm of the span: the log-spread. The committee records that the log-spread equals -1.3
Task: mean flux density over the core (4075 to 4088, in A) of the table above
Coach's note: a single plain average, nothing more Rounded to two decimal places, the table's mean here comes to 3.90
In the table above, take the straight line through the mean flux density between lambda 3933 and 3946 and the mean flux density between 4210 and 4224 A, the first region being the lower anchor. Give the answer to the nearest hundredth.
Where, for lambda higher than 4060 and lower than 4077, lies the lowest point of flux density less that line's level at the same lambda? 4075.82 A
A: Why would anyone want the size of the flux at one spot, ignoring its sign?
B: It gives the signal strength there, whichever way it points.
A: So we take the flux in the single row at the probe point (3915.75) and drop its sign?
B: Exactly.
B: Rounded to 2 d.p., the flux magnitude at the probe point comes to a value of 4.87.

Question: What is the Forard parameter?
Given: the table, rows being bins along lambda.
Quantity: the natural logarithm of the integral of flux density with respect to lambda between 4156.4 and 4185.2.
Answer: 4.771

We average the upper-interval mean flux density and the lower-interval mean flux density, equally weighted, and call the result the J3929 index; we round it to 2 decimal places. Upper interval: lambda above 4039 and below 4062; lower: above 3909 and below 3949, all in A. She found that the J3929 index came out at 4.36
